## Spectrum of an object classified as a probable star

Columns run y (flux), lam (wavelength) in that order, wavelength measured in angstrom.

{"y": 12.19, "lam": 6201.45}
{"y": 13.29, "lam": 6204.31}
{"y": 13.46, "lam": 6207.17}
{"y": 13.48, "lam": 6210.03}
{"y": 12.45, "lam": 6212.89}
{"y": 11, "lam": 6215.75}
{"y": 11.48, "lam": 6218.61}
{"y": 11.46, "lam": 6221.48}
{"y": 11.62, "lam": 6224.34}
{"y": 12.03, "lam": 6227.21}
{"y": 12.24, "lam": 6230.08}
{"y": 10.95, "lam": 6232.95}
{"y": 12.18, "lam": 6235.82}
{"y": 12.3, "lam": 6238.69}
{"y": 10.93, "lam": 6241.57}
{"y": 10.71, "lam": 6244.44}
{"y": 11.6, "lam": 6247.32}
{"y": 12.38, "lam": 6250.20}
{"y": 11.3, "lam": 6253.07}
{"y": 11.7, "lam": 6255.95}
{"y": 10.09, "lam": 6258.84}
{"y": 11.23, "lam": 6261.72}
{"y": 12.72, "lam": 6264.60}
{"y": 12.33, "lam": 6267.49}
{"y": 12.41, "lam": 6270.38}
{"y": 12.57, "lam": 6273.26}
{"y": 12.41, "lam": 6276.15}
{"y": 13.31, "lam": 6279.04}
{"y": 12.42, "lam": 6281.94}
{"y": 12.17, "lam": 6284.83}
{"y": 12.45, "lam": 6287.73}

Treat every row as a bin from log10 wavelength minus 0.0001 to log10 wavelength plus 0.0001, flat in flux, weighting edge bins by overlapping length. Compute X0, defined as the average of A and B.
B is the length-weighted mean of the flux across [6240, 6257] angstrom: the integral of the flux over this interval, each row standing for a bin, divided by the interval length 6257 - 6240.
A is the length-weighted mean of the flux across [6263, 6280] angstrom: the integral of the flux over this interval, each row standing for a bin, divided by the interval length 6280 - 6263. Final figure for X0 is 12.0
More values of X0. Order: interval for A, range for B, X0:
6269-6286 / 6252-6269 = 12.1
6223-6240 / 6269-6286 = 12.2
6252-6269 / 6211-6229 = 11.6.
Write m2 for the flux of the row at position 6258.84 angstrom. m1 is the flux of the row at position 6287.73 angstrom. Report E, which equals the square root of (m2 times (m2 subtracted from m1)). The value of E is 4.9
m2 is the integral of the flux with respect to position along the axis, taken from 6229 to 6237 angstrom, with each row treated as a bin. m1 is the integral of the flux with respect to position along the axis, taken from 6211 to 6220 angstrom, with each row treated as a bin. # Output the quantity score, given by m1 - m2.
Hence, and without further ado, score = 12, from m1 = 106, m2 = 94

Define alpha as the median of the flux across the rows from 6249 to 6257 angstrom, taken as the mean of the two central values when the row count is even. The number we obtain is 11.7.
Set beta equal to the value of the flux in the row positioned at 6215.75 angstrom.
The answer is 11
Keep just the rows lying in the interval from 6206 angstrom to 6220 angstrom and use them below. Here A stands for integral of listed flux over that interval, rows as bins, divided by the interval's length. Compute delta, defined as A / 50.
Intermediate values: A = 12.4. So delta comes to 0.247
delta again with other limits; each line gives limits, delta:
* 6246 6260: 0.229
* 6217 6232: 0.235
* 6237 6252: 0.232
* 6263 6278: 0.250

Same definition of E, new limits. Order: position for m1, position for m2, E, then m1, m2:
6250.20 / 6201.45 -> 1.5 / 12.38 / 12.19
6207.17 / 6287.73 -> 3.5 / 13.46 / 12.45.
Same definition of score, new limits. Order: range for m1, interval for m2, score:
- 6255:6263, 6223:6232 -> -20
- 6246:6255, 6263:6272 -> -6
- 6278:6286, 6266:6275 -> -11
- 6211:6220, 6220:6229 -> 0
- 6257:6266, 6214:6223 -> 0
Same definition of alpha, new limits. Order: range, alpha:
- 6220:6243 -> 11.8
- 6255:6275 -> 12.3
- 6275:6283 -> 12.4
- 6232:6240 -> 12.2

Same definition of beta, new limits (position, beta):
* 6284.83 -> 12.17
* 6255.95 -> 11.7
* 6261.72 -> 11.23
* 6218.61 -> 11.48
